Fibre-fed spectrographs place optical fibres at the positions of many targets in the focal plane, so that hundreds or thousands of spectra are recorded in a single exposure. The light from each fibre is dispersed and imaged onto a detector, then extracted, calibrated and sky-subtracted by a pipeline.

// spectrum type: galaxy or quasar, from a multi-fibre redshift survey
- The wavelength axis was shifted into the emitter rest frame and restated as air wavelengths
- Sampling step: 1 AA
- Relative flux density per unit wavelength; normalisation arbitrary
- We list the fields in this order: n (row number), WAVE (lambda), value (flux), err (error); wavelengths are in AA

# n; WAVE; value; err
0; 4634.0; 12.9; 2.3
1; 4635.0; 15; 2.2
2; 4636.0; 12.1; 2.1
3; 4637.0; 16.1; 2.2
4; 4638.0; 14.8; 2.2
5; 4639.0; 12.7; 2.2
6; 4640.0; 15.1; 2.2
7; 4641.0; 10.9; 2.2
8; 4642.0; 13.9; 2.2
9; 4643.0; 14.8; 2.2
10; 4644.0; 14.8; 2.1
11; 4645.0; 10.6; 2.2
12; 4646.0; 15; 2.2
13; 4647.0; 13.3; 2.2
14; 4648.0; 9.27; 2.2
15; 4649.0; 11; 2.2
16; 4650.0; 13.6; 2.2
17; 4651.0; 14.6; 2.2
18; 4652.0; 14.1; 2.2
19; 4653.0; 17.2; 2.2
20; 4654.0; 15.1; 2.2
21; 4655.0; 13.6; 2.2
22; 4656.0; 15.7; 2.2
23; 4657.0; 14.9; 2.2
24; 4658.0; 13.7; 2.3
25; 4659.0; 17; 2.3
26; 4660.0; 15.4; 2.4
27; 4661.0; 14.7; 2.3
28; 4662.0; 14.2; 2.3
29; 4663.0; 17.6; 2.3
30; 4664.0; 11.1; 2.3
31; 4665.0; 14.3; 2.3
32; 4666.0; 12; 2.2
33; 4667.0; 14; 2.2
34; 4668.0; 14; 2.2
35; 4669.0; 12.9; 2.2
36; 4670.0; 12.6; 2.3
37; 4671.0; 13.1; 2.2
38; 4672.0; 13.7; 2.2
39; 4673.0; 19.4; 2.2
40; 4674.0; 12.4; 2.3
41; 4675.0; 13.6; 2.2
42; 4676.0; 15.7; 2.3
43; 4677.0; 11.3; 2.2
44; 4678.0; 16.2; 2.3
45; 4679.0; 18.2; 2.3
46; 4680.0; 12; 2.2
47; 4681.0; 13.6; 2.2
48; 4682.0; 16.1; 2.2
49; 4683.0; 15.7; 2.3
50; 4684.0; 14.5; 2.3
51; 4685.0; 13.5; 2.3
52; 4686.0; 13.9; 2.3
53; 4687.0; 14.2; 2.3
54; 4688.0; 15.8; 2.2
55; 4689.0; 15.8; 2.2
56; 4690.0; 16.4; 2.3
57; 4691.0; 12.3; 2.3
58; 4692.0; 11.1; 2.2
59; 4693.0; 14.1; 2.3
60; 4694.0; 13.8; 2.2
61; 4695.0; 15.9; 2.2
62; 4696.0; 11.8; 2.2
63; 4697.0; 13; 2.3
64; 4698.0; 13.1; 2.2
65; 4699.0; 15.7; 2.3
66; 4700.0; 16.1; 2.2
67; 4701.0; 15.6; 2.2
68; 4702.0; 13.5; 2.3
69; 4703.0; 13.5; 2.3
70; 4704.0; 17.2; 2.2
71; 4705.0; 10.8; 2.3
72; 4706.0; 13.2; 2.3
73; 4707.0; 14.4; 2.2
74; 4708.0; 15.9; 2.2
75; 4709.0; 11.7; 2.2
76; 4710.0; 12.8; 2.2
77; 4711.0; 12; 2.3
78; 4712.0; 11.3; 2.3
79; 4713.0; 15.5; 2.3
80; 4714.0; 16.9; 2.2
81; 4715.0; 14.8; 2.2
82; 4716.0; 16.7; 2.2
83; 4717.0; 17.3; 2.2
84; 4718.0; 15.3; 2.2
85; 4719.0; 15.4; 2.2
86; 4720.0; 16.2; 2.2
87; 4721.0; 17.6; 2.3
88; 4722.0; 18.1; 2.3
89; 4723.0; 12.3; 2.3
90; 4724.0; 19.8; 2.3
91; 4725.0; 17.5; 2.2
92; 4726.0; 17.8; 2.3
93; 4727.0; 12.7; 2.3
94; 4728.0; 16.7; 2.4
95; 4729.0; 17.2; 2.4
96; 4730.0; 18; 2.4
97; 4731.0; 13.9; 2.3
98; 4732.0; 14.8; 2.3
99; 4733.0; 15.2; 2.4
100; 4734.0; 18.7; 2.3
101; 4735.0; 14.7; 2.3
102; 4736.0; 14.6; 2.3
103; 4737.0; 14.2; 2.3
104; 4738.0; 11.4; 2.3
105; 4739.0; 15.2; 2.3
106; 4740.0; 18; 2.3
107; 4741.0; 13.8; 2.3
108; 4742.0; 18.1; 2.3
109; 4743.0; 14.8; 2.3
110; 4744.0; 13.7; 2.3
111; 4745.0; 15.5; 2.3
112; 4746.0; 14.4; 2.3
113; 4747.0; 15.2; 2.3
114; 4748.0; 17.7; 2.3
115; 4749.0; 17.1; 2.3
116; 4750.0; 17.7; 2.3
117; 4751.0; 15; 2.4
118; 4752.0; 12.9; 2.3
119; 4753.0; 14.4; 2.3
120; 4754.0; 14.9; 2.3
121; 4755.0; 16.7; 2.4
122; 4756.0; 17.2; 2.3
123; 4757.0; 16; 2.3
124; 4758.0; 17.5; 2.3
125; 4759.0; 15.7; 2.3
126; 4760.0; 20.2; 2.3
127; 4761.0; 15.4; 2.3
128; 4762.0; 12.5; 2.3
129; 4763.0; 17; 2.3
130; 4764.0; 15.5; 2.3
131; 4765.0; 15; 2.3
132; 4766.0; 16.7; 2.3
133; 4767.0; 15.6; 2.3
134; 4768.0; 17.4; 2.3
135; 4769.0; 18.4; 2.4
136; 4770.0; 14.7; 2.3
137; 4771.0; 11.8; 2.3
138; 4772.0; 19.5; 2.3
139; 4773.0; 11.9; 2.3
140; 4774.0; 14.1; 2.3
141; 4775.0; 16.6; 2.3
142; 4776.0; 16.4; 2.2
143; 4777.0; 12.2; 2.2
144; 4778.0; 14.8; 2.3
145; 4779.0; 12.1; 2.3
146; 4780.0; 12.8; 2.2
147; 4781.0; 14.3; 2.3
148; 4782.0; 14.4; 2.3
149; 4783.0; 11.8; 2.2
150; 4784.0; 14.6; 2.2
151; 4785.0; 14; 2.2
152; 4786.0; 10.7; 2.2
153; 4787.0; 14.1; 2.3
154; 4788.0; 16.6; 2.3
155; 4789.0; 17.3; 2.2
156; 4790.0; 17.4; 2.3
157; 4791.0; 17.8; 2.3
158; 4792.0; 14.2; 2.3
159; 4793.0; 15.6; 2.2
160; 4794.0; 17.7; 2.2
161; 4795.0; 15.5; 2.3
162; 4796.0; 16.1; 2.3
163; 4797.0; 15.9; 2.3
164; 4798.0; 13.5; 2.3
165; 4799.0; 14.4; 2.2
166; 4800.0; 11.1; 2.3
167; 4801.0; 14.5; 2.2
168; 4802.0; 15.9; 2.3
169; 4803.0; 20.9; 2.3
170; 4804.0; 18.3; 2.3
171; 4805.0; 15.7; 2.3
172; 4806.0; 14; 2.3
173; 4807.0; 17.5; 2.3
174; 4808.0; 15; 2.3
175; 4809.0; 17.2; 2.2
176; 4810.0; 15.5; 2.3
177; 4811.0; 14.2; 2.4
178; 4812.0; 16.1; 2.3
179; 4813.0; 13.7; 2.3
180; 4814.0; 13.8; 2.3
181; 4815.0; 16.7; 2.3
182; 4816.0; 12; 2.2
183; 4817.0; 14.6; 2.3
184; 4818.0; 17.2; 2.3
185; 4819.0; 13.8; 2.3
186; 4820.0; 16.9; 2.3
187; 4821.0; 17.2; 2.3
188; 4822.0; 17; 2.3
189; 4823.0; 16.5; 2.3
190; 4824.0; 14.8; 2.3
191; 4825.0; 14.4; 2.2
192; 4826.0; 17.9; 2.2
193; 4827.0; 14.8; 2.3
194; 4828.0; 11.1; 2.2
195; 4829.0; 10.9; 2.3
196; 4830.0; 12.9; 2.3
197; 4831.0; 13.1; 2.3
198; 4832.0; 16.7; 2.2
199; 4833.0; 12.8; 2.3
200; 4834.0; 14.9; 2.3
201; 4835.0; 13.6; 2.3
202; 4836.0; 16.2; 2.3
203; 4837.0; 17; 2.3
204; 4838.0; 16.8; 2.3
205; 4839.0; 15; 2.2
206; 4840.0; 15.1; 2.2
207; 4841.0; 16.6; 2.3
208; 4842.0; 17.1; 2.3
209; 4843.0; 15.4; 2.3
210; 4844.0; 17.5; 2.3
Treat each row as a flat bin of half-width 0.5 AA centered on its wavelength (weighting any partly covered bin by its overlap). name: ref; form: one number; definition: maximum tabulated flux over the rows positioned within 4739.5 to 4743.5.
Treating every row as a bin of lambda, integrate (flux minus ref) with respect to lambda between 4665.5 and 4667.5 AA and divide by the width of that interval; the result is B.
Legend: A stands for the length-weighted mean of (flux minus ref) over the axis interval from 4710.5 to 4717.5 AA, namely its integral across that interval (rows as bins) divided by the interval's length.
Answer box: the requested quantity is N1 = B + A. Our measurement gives -8.3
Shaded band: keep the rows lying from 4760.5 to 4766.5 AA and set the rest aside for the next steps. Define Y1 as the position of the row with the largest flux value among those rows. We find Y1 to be 4763.0 AA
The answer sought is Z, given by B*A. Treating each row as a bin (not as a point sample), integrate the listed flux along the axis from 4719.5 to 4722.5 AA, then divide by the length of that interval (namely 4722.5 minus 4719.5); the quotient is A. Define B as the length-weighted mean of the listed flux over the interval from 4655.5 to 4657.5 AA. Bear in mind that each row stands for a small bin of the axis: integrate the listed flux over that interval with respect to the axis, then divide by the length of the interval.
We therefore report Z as 265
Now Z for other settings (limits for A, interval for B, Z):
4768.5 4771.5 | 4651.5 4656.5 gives 227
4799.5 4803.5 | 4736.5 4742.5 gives 236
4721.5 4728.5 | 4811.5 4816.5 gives 237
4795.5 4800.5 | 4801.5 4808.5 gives 238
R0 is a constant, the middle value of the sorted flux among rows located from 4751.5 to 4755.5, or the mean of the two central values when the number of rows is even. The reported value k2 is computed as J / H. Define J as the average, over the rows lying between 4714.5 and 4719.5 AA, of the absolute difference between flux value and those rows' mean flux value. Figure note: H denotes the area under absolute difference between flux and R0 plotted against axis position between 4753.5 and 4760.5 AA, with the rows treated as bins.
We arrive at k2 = 0.06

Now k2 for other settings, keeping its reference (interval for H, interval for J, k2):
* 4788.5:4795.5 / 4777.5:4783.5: 0.08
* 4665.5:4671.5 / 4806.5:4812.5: 0.11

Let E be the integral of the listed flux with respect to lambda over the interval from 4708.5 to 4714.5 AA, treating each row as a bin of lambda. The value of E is 80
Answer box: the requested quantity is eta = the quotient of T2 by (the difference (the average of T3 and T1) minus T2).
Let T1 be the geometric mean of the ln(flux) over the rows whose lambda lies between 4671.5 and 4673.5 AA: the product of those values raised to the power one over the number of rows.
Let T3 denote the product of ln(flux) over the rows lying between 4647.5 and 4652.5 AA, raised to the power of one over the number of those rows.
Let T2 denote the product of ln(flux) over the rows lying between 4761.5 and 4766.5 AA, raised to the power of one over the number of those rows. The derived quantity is -36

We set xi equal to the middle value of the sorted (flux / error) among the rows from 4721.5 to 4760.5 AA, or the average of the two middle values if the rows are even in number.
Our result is 6.7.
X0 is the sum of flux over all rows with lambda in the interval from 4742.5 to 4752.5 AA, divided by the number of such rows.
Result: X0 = 15.4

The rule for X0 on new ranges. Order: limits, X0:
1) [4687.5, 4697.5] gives 14.0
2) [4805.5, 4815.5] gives 15.4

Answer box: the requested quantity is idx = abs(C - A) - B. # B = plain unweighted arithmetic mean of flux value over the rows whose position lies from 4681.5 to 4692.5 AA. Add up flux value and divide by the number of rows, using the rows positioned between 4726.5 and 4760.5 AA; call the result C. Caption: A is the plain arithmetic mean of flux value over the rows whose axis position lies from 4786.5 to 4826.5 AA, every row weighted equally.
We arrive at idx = -14.5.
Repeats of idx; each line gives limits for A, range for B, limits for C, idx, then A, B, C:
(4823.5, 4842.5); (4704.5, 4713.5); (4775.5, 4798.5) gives -13.0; 14.8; 13.1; 14.8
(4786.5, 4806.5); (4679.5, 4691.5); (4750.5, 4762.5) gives -14.4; 15.8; 14.5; 15.7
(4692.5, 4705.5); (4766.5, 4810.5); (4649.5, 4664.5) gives -14.6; 14.2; 15.2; 14.8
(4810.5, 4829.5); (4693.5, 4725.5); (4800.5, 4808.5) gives -13.3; 14.9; 14.8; 16.5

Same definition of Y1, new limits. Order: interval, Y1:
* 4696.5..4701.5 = 4700.0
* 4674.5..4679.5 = 4679.0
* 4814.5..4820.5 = 4818.0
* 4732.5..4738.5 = 4734.0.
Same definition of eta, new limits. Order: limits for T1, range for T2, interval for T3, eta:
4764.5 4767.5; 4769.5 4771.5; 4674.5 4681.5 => 20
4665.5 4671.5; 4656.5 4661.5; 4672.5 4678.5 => -29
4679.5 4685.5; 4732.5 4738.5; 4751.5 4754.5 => -76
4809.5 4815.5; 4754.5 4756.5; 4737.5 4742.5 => -23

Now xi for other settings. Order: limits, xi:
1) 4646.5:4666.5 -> 6.3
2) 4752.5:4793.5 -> 6.7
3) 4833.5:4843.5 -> 7.0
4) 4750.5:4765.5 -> 6.7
